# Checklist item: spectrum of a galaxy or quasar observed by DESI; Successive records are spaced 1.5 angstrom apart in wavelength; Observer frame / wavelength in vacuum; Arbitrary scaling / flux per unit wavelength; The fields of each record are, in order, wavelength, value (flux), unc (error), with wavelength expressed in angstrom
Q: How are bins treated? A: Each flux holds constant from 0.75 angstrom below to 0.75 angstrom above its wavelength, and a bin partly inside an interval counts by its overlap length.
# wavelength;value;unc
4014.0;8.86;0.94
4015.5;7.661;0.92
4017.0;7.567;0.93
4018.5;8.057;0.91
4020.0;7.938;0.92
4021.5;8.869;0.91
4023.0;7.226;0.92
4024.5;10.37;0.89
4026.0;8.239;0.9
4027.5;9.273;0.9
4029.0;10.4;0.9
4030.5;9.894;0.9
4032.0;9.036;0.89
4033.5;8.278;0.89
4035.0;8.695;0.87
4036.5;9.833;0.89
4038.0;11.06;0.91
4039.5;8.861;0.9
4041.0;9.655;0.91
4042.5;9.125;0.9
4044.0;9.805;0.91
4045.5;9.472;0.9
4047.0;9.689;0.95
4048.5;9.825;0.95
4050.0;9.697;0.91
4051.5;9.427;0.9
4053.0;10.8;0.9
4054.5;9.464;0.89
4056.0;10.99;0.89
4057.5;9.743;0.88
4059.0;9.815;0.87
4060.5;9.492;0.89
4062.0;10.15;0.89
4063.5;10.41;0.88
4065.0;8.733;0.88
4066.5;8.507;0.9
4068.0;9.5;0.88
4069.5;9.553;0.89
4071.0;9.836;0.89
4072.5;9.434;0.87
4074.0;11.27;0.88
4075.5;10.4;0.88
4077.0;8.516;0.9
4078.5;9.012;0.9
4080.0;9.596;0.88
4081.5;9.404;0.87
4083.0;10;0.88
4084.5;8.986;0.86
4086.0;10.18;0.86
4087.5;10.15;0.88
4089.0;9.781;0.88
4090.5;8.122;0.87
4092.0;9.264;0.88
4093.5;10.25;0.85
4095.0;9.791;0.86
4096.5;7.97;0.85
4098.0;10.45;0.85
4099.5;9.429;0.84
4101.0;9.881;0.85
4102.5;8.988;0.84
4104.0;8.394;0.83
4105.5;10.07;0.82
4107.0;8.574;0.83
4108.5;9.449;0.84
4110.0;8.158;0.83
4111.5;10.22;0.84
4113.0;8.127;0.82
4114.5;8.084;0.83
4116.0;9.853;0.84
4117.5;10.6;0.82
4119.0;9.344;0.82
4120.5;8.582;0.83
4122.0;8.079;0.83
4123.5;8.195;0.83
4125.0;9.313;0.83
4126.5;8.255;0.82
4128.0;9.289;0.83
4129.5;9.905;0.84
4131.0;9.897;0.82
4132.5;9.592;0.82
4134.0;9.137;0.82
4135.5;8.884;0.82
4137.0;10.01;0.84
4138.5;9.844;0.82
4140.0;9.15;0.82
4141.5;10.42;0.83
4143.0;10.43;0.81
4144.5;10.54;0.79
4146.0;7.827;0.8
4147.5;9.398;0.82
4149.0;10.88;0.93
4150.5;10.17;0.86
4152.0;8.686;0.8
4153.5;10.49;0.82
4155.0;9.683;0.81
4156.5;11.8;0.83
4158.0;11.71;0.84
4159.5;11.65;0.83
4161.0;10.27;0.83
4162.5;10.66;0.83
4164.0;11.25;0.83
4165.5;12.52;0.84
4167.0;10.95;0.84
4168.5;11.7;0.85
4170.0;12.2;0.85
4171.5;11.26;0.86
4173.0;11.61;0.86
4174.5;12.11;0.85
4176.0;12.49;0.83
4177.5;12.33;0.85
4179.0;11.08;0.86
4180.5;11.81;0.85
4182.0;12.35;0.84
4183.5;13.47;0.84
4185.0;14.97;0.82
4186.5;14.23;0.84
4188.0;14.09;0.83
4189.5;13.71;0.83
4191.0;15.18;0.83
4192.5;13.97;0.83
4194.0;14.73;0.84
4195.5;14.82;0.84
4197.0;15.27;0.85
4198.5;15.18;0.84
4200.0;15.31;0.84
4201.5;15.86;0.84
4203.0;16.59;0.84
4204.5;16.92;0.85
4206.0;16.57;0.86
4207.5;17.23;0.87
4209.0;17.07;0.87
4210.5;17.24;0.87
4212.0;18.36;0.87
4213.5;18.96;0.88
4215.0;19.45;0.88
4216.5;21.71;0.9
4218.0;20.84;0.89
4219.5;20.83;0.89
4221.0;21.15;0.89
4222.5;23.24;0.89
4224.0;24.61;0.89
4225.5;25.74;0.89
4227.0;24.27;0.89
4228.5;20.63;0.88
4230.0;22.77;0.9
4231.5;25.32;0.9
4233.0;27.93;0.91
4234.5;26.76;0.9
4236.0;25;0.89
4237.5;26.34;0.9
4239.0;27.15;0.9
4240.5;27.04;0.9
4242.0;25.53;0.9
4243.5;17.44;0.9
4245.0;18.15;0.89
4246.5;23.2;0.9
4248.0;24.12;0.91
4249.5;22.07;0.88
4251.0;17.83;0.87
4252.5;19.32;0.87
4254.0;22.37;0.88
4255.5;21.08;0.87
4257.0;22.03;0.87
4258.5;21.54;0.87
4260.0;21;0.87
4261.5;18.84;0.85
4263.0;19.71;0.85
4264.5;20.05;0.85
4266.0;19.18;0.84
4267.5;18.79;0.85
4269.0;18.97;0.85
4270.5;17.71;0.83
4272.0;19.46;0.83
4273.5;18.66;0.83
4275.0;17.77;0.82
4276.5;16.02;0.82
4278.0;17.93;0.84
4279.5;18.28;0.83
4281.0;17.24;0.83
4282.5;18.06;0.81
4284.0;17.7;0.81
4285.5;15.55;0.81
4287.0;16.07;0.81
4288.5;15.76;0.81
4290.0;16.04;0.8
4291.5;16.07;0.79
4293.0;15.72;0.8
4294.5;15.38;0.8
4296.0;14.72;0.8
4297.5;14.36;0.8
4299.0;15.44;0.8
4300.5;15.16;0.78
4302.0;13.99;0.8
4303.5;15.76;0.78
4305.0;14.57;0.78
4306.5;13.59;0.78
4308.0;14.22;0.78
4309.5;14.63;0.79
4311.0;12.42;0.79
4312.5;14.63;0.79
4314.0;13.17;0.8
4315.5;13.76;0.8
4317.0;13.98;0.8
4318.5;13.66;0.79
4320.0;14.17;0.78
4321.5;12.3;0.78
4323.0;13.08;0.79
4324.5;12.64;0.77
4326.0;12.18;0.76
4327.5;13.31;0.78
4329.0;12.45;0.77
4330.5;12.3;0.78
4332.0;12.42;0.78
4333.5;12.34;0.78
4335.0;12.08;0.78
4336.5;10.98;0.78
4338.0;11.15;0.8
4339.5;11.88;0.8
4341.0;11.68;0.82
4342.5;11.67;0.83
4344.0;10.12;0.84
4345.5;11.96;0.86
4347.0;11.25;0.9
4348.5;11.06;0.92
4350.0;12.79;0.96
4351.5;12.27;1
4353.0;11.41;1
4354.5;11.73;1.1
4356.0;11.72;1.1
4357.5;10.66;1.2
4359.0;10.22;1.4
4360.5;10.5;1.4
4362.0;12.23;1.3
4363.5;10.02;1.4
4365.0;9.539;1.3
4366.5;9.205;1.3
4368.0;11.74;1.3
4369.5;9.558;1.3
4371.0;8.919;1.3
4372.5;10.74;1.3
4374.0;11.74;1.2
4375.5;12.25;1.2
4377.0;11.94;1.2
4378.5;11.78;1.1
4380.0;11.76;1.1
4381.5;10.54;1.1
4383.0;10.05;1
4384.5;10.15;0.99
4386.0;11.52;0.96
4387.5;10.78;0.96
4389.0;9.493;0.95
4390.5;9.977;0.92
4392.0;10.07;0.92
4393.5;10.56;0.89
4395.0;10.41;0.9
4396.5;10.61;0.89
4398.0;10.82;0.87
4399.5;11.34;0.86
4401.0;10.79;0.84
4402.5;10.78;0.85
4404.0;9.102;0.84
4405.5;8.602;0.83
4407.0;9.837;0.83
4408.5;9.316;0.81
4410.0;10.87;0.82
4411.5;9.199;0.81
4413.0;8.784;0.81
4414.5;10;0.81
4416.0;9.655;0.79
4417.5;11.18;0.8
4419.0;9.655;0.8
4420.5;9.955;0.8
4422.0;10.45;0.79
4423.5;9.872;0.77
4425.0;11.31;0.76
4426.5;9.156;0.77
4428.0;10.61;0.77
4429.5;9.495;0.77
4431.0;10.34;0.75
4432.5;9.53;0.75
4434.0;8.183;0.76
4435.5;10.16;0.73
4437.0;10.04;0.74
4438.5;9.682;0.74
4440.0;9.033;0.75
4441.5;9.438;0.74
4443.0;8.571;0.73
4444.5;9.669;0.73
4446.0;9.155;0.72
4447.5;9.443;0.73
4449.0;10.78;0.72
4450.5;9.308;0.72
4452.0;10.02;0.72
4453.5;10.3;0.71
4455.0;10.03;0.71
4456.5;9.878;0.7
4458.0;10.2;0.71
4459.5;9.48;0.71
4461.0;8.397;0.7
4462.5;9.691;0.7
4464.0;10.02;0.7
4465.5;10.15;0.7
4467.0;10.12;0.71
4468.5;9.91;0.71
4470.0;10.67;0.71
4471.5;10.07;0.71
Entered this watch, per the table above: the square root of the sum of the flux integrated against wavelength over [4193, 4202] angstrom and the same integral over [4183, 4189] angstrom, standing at 14.9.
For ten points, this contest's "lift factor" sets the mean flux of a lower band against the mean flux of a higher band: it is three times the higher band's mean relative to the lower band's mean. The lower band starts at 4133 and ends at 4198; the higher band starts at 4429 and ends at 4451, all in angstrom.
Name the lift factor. 2.5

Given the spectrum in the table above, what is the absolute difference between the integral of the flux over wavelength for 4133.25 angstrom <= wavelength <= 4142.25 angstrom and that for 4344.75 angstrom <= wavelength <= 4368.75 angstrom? 181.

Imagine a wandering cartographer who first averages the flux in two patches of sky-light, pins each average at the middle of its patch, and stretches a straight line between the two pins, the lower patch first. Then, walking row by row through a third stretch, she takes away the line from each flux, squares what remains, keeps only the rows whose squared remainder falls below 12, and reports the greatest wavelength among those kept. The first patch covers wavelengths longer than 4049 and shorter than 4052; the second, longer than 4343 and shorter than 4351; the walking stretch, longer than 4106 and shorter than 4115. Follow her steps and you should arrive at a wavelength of 4114.5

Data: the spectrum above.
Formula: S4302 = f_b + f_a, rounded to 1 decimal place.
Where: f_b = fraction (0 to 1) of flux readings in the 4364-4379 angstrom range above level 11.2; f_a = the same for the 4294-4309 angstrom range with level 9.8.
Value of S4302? 1.5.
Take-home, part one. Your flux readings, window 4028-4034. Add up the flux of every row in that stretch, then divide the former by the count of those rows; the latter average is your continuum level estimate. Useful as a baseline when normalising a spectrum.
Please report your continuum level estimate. 9.4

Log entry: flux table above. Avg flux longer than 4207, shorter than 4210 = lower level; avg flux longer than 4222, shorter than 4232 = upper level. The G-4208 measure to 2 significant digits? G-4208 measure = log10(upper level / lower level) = 0.14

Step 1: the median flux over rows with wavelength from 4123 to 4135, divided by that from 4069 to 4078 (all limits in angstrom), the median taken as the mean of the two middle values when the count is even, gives 1.0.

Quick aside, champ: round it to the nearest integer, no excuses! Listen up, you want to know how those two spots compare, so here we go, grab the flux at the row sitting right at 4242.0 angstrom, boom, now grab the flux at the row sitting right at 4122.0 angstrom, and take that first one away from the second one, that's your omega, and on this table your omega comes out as -17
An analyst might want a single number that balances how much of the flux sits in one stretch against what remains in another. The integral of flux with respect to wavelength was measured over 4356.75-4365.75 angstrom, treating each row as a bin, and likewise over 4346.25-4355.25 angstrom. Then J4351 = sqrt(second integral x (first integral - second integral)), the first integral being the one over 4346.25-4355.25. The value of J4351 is 32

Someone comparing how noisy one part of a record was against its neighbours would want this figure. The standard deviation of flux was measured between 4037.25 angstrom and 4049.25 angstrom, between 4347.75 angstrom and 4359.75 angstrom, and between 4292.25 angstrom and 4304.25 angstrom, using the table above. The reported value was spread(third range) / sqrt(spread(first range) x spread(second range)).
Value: 0.9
